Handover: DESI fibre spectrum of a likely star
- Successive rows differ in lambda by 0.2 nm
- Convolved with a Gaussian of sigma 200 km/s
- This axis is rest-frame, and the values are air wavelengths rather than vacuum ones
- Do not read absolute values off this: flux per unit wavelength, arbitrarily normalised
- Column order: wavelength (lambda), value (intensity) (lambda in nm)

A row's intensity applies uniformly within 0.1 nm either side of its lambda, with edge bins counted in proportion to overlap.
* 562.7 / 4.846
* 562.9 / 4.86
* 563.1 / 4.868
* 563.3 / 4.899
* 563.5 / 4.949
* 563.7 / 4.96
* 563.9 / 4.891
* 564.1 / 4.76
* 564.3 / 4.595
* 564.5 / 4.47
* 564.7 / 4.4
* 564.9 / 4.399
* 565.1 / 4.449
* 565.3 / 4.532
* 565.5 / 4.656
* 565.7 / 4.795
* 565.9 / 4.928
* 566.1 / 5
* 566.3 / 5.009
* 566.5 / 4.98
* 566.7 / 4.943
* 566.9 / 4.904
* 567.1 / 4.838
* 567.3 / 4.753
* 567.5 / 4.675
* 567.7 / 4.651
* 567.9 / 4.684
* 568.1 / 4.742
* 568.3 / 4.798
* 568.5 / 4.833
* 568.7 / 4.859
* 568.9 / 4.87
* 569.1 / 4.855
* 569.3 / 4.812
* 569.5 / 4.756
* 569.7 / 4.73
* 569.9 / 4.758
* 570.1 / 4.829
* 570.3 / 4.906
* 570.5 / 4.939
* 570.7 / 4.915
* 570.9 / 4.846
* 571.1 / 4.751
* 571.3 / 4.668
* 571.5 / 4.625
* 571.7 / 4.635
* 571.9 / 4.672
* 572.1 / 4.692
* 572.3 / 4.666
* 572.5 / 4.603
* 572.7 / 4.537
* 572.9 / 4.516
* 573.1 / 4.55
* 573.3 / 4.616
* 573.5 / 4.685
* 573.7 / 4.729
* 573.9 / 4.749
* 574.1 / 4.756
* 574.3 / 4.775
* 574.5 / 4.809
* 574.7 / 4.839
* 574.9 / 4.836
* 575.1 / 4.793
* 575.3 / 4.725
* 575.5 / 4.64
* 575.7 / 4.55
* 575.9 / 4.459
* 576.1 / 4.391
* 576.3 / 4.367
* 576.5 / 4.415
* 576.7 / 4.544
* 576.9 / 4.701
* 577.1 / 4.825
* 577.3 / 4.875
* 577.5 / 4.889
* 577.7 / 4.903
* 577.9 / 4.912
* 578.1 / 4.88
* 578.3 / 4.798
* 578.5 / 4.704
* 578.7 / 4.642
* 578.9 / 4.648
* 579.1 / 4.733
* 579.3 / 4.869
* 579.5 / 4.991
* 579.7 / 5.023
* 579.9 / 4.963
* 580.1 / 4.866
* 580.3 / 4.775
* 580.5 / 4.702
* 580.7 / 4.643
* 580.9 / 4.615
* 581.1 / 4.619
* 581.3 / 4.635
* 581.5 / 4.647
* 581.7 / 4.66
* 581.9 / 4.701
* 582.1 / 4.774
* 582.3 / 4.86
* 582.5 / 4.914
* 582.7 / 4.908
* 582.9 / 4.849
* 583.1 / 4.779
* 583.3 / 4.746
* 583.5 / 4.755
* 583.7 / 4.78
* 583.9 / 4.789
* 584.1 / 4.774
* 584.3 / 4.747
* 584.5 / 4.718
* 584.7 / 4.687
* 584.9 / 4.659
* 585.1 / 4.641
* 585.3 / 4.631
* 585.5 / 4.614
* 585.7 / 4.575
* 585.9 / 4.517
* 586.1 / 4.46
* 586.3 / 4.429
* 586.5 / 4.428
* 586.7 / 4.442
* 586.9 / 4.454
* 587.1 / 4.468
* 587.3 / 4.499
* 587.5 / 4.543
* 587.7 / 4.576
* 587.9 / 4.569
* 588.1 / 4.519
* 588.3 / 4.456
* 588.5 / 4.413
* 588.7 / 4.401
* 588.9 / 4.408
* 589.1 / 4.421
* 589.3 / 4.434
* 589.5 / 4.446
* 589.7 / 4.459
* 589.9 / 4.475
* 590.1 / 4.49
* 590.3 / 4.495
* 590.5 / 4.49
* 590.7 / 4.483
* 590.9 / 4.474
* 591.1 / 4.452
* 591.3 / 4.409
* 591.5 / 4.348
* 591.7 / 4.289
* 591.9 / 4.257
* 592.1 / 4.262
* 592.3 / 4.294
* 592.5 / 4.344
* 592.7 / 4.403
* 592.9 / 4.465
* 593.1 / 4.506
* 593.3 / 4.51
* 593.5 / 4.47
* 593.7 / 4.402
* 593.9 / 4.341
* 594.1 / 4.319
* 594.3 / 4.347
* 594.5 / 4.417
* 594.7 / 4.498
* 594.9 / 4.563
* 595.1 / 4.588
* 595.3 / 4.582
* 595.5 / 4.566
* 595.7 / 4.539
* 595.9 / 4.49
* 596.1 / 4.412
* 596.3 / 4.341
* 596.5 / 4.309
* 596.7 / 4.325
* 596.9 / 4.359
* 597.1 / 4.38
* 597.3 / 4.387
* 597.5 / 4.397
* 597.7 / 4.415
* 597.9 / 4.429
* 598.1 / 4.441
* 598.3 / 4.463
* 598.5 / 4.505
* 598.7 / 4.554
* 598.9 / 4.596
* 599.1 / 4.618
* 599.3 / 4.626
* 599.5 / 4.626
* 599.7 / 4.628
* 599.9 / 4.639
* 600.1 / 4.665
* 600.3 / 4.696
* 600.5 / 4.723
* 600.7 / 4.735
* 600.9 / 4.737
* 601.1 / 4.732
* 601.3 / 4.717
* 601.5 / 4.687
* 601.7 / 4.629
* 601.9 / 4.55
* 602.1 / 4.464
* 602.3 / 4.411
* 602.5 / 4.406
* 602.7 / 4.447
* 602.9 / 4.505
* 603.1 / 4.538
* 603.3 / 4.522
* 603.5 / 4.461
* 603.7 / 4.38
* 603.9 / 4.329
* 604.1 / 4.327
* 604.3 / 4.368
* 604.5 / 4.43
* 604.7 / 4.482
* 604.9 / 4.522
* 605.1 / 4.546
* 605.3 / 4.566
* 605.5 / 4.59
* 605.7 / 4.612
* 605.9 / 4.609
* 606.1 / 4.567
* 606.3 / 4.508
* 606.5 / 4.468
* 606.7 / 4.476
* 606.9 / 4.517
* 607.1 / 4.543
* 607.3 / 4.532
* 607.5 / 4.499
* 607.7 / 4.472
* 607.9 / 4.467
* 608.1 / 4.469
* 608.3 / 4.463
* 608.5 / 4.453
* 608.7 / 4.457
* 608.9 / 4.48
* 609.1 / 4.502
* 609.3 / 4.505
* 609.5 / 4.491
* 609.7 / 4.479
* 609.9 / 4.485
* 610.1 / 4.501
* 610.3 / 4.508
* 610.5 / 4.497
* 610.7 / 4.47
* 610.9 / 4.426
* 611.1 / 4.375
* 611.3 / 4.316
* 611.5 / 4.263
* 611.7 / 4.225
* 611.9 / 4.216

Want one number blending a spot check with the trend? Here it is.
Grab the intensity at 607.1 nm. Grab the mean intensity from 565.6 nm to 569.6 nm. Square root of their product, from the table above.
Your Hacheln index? 4.69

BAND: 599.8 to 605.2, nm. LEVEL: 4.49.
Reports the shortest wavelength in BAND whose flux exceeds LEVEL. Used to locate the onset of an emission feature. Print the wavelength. 599.9 nm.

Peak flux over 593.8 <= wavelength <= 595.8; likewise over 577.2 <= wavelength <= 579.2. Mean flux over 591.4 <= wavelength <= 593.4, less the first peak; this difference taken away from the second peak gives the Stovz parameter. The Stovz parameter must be 5.1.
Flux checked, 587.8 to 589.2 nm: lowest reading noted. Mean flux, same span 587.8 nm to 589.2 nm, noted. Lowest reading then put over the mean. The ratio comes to 0.988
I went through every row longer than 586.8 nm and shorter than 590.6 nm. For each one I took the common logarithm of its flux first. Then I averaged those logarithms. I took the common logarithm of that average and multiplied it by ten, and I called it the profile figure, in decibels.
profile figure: -1.87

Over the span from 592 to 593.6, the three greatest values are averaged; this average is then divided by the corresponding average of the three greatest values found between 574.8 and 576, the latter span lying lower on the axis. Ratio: 0.94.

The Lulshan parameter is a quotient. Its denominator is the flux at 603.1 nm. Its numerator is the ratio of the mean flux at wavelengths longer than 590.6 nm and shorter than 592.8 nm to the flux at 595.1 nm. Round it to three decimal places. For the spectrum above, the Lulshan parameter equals 0.210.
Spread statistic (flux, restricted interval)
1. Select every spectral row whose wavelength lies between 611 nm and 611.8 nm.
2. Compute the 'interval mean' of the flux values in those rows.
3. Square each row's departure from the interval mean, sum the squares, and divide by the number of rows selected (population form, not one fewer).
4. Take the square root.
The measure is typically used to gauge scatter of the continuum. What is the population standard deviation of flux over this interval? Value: 0.056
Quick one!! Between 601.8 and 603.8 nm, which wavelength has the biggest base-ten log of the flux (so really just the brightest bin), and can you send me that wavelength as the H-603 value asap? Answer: 601.9 nm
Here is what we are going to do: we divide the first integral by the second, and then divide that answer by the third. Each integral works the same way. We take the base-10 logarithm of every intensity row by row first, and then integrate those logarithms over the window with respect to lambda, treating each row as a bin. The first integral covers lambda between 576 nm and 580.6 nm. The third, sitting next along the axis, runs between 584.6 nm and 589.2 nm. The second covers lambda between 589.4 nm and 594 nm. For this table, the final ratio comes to 0.349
